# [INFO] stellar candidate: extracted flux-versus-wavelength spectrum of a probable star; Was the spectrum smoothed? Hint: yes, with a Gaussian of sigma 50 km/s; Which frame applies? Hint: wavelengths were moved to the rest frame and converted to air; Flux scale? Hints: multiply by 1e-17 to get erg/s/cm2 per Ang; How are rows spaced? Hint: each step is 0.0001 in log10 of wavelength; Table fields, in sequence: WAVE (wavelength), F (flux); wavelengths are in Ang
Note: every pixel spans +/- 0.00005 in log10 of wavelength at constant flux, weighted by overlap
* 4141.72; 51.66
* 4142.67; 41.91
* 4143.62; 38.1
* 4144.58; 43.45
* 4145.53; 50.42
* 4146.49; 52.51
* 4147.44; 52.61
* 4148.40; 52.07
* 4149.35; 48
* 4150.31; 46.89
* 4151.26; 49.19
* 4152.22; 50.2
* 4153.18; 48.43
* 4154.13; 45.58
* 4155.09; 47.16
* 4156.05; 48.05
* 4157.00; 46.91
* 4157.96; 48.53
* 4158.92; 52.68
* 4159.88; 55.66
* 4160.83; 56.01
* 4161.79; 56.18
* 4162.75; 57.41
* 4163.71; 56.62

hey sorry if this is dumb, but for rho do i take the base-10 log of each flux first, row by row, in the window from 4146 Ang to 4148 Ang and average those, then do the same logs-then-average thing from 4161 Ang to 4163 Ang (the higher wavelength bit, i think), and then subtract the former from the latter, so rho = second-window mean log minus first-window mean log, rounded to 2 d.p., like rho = 0.03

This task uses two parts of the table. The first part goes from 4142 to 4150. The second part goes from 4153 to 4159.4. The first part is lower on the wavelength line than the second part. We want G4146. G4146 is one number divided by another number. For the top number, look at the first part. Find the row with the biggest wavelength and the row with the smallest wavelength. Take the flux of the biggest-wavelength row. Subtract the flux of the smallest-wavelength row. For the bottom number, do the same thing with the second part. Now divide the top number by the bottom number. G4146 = 1.4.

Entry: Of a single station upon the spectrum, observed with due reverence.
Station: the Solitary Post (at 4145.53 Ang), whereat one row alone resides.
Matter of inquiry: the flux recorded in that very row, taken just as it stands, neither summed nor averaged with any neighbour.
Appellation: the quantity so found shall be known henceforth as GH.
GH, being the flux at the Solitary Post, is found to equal 50.42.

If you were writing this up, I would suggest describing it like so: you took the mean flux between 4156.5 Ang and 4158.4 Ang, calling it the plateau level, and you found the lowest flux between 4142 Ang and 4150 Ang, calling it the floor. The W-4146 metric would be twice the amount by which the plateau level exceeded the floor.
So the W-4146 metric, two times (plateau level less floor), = 19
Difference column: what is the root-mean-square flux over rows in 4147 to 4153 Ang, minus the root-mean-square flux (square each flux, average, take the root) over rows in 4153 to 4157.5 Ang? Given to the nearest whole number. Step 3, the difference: 3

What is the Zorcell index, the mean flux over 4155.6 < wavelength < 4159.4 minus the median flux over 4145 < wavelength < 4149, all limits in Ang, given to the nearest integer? -3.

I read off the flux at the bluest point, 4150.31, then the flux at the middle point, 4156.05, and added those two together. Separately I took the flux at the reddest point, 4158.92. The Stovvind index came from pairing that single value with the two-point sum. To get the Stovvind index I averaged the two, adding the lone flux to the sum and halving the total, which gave 74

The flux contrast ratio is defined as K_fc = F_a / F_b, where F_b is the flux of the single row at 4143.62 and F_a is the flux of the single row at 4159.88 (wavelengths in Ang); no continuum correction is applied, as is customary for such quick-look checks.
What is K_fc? 1.46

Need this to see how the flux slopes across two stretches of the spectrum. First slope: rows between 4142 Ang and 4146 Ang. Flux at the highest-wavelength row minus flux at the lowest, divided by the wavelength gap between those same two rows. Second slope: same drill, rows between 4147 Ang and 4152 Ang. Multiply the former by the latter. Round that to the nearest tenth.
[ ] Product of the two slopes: -2.7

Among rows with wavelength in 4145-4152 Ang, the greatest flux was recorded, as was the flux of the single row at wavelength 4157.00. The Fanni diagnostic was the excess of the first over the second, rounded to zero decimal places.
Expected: 6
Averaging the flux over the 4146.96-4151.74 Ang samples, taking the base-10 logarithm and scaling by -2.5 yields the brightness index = -4.24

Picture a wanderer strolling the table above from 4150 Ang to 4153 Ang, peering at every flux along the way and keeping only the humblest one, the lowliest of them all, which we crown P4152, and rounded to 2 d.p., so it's 46.89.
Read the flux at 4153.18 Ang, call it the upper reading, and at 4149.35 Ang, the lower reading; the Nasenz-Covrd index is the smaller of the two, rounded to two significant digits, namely 48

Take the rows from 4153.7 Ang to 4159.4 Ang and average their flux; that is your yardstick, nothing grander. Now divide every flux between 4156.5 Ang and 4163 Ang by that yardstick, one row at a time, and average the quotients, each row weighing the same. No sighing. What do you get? 1.11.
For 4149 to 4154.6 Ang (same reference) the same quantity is 1.00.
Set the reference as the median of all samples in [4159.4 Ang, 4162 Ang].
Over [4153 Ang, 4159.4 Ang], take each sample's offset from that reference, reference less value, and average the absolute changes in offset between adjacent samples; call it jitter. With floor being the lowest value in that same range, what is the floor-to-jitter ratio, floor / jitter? 22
